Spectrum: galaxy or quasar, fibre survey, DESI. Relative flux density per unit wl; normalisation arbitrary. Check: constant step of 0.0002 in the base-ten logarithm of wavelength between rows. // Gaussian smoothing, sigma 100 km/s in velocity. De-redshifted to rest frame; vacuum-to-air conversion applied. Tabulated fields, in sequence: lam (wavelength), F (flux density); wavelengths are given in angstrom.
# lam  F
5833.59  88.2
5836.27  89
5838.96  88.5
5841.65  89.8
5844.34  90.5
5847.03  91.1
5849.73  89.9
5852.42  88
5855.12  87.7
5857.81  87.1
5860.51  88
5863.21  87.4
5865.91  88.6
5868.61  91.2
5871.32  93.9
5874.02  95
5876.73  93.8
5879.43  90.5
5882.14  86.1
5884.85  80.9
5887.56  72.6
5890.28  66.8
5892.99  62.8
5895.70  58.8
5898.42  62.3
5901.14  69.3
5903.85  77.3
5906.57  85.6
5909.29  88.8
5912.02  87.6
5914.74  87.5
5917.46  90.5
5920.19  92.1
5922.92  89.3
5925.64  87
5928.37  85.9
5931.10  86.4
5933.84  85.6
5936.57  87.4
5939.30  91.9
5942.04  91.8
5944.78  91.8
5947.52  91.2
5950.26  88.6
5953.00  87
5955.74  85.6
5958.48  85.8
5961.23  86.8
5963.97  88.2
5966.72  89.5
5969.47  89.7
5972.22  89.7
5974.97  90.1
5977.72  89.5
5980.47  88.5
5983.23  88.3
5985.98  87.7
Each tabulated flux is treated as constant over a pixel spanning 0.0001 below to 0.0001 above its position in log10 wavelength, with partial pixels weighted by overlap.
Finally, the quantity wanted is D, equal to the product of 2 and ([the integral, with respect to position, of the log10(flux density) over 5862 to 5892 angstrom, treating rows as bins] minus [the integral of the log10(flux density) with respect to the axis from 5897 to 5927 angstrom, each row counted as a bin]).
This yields 1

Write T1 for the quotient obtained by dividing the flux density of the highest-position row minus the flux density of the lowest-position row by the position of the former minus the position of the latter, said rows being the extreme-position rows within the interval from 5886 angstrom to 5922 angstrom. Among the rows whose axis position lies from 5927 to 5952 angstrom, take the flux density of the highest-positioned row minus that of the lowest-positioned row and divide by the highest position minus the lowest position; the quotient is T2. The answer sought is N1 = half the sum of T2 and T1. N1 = 0.36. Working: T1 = 0.6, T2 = 0.12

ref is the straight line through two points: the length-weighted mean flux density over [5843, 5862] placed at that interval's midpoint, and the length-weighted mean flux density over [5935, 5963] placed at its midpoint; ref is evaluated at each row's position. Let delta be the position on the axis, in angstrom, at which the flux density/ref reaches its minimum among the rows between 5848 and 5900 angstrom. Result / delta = 5895.70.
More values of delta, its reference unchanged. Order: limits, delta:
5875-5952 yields 5895.70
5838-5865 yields 5857.81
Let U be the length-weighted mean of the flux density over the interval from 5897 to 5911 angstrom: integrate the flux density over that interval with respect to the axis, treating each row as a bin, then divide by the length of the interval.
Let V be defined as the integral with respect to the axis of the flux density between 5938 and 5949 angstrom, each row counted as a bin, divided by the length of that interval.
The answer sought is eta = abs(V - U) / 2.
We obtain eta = 7.4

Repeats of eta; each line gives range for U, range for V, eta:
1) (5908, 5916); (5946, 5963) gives 0.2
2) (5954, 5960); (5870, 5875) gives 4.3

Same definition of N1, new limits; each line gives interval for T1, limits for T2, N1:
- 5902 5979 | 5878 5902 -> -0.41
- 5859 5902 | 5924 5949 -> -0.13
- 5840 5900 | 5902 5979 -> -0.16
